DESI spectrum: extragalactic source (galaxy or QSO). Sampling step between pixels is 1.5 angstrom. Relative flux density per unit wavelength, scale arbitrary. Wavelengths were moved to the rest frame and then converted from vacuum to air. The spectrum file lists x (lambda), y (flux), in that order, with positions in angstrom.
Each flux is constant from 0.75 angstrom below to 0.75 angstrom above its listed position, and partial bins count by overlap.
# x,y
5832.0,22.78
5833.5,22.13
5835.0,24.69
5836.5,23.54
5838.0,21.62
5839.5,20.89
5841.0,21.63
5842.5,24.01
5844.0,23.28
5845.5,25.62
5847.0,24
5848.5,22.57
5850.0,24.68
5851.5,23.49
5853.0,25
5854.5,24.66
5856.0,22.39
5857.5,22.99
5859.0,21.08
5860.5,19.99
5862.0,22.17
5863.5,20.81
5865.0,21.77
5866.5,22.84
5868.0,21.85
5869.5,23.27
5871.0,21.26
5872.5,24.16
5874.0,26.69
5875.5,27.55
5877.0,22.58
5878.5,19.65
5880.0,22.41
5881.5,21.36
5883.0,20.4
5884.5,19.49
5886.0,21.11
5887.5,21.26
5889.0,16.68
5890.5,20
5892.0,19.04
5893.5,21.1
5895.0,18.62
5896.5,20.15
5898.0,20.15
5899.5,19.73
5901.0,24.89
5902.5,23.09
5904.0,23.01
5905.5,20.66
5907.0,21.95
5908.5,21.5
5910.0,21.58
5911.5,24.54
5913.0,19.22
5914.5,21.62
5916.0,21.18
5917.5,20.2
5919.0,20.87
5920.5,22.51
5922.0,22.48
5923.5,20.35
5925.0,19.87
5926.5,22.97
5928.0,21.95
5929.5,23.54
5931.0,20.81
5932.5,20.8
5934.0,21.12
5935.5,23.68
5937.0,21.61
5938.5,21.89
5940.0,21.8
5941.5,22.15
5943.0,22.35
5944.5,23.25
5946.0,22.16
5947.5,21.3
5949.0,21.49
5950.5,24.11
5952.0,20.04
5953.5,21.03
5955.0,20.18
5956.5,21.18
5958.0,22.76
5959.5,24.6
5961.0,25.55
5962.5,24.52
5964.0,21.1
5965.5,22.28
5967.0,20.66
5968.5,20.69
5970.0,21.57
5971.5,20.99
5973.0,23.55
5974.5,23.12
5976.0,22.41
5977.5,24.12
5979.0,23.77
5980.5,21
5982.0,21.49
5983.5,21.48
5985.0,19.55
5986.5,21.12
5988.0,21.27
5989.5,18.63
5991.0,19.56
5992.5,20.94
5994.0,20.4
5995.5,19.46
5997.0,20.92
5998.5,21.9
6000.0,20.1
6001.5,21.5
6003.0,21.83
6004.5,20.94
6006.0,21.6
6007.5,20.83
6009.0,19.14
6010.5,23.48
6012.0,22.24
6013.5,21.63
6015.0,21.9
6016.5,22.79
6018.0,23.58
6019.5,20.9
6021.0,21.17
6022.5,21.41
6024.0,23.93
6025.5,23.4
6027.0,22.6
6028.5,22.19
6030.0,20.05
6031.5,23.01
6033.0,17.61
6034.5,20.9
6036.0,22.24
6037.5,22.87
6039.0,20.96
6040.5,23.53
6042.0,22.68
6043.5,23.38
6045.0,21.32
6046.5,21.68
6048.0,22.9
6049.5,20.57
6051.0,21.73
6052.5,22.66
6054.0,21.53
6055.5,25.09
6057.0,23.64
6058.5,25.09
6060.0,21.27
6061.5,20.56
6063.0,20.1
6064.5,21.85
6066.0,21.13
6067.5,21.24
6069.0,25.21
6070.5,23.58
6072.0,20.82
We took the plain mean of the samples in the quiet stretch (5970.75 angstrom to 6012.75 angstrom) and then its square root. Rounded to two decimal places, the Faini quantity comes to 4.62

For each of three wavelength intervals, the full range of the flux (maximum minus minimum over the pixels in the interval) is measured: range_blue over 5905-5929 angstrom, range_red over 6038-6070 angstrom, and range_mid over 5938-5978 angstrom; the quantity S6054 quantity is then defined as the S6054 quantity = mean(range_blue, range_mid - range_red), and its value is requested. 2.9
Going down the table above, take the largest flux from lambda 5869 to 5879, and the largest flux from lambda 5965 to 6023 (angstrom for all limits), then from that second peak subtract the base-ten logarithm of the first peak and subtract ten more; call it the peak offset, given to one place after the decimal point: 12.7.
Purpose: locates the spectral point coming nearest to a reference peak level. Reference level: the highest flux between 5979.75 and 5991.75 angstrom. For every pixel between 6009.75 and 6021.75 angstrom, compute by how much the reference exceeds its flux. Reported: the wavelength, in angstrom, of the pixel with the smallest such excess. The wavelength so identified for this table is 6018.0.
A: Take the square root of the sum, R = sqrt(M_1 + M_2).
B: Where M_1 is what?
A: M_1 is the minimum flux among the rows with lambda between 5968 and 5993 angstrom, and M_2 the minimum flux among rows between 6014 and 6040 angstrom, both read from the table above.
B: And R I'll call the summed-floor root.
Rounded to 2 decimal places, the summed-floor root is 6.02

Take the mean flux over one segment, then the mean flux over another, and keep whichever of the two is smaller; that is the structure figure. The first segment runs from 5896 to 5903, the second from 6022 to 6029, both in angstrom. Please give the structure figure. 21.6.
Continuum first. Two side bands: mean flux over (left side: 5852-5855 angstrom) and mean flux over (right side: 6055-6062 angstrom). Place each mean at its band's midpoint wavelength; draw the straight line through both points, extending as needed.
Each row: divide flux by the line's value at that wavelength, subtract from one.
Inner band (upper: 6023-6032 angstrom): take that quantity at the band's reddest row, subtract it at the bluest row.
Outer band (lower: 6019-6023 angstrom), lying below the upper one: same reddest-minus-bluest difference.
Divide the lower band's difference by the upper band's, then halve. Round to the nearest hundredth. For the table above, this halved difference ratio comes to -0.31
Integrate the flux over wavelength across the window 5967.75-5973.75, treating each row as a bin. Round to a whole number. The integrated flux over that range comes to 130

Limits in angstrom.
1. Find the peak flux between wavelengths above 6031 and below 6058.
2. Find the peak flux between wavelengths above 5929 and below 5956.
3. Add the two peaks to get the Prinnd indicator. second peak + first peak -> 49.2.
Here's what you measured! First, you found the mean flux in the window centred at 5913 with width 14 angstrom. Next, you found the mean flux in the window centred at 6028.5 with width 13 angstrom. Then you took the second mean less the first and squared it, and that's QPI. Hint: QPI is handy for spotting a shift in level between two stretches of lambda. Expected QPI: 0.1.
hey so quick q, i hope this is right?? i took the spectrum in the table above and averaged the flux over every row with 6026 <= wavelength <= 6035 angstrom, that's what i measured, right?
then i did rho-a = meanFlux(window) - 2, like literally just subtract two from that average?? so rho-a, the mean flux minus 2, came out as 19.1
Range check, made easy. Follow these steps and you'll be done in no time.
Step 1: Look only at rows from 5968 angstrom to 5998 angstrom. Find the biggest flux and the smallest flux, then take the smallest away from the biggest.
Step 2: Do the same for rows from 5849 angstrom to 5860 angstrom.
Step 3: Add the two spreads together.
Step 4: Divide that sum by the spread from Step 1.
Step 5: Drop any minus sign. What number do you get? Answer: 1.71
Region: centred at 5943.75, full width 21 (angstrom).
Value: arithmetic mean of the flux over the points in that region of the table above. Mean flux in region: 22.0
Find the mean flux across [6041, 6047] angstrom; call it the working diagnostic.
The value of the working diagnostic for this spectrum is 22.3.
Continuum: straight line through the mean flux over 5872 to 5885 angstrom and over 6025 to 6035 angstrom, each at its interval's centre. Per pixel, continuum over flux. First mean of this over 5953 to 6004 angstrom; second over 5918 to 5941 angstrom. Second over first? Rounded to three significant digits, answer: 1.01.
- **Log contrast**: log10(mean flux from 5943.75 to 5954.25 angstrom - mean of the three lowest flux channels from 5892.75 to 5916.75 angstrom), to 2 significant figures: 0.43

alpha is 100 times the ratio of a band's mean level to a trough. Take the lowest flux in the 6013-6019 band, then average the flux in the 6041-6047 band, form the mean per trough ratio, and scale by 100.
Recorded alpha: 103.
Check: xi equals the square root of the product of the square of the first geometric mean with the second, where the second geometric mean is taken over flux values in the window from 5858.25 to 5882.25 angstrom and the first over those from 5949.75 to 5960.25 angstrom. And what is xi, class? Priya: 104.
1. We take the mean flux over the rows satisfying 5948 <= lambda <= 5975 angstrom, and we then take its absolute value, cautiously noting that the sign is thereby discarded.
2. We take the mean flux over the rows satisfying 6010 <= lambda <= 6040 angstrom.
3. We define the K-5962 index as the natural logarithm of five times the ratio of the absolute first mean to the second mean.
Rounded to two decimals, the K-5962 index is 1.62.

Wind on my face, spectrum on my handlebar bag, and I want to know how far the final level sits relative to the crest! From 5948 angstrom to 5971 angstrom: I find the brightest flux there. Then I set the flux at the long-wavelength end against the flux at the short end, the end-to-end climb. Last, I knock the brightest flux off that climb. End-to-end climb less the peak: -25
